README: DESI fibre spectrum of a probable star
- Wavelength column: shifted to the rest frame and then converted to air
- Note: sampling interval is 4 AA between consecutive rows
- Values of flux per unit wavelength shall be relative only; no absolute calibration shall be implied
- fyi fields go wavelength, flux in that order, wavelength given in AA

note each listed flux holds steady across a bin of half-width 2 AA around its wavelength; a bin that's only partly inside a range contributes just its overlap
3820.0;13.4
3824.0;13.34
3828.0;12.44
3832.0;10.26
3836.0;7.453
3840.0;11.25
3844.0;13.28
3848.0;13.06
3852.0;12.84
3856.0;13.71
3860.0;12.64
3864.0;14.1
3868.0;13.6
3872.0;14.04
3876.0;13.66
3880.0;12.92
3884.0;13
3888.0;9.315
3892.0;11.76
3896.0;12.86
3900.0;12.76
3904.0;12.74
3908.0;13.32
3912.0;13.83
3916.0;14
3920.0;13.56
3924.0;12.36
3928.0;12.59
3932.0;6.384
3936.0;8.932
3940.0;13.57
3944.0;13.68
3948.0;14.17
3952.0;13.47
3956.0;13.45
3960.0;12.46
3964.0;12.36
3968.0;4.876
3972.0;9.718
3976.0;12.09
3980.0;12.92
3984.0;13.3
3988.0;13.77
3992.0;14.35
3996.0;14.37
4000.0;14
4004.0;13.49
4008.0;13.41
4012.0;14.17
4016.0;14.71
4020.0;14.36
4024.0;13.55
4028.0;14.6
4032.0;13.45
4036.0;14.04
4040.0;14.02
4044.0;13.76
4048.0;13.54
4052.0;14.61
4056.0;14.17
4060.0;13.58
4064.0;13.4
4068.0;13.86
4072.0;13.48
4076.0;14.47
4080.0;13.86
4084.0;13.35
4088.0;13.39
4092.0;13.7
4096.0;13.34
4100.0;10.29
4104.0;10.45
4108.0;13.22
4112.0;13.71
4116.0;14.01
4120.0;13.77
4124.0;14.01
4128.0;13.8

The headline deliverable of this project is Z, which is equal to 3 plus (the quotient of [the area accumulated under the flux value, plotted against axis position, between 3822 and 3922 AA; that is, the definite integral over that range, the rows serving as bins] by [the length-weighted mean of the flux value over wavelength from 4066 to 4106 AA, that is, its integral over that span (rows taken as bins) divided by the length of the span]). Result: 100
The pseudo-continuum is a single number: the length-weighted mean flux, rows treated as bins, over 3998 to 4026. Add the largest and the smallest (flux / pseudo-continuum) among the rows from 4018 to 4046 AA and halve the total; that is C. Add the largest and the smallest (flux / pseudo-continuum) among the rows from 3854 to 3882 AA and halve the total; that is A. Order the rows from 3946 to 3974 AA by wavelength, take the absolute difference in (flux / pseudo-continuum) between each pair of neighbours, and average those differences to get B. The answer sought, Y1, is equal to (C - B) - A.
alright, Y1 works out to -0.122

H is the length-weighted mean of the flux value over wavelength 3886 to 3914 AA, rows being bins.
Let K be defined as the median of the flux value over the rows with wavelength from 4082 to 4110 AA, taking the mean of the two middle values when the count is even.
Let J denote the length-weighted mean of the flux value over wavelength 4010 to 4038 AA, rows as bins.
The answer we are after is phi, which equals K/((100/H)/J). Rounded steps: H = 12.4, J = 14.1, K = 13.3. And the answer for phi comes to 23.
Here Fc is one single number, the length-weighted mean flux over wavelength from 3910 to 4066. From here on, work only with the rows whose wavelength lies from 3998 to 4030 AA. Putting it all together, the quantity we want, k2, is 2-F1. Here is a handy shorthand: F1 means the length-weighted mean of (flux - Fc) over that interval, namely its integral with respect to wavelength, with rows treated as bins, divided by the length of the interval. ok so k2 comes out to 1.0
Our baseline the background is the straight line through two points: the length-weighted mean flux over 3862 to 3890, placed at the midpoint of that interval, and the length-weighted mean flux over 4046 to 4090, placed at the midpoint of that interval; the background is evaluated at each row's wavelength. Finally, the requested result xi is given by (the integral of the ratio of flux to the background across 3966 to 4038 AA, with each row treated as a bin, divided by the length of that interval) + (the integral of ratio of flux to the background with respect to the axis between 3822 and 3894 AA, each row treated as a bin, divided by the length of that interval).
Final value 1.93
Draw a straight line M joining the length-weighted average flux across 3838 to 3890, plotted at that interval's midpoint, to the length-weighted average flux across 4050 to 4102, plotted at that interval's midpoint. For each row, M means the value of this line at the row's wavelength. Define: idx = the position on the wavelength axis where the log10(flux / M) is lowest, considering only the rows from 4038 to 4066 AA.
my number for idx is 4064.0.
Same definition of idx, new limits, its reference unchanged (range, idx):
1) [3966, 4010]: 3968.0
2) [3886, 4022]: 3968.0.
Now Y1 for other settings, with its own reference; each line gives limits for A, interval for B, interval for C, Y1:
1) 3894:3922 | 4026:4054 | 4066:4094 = -0.001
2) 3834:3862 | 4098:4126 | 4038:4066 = 0.195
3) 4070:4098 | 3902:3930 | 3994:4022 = -0.026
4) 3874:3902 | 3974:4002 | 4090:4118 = 0.016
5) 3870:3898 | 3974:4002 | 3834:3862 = -0.110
